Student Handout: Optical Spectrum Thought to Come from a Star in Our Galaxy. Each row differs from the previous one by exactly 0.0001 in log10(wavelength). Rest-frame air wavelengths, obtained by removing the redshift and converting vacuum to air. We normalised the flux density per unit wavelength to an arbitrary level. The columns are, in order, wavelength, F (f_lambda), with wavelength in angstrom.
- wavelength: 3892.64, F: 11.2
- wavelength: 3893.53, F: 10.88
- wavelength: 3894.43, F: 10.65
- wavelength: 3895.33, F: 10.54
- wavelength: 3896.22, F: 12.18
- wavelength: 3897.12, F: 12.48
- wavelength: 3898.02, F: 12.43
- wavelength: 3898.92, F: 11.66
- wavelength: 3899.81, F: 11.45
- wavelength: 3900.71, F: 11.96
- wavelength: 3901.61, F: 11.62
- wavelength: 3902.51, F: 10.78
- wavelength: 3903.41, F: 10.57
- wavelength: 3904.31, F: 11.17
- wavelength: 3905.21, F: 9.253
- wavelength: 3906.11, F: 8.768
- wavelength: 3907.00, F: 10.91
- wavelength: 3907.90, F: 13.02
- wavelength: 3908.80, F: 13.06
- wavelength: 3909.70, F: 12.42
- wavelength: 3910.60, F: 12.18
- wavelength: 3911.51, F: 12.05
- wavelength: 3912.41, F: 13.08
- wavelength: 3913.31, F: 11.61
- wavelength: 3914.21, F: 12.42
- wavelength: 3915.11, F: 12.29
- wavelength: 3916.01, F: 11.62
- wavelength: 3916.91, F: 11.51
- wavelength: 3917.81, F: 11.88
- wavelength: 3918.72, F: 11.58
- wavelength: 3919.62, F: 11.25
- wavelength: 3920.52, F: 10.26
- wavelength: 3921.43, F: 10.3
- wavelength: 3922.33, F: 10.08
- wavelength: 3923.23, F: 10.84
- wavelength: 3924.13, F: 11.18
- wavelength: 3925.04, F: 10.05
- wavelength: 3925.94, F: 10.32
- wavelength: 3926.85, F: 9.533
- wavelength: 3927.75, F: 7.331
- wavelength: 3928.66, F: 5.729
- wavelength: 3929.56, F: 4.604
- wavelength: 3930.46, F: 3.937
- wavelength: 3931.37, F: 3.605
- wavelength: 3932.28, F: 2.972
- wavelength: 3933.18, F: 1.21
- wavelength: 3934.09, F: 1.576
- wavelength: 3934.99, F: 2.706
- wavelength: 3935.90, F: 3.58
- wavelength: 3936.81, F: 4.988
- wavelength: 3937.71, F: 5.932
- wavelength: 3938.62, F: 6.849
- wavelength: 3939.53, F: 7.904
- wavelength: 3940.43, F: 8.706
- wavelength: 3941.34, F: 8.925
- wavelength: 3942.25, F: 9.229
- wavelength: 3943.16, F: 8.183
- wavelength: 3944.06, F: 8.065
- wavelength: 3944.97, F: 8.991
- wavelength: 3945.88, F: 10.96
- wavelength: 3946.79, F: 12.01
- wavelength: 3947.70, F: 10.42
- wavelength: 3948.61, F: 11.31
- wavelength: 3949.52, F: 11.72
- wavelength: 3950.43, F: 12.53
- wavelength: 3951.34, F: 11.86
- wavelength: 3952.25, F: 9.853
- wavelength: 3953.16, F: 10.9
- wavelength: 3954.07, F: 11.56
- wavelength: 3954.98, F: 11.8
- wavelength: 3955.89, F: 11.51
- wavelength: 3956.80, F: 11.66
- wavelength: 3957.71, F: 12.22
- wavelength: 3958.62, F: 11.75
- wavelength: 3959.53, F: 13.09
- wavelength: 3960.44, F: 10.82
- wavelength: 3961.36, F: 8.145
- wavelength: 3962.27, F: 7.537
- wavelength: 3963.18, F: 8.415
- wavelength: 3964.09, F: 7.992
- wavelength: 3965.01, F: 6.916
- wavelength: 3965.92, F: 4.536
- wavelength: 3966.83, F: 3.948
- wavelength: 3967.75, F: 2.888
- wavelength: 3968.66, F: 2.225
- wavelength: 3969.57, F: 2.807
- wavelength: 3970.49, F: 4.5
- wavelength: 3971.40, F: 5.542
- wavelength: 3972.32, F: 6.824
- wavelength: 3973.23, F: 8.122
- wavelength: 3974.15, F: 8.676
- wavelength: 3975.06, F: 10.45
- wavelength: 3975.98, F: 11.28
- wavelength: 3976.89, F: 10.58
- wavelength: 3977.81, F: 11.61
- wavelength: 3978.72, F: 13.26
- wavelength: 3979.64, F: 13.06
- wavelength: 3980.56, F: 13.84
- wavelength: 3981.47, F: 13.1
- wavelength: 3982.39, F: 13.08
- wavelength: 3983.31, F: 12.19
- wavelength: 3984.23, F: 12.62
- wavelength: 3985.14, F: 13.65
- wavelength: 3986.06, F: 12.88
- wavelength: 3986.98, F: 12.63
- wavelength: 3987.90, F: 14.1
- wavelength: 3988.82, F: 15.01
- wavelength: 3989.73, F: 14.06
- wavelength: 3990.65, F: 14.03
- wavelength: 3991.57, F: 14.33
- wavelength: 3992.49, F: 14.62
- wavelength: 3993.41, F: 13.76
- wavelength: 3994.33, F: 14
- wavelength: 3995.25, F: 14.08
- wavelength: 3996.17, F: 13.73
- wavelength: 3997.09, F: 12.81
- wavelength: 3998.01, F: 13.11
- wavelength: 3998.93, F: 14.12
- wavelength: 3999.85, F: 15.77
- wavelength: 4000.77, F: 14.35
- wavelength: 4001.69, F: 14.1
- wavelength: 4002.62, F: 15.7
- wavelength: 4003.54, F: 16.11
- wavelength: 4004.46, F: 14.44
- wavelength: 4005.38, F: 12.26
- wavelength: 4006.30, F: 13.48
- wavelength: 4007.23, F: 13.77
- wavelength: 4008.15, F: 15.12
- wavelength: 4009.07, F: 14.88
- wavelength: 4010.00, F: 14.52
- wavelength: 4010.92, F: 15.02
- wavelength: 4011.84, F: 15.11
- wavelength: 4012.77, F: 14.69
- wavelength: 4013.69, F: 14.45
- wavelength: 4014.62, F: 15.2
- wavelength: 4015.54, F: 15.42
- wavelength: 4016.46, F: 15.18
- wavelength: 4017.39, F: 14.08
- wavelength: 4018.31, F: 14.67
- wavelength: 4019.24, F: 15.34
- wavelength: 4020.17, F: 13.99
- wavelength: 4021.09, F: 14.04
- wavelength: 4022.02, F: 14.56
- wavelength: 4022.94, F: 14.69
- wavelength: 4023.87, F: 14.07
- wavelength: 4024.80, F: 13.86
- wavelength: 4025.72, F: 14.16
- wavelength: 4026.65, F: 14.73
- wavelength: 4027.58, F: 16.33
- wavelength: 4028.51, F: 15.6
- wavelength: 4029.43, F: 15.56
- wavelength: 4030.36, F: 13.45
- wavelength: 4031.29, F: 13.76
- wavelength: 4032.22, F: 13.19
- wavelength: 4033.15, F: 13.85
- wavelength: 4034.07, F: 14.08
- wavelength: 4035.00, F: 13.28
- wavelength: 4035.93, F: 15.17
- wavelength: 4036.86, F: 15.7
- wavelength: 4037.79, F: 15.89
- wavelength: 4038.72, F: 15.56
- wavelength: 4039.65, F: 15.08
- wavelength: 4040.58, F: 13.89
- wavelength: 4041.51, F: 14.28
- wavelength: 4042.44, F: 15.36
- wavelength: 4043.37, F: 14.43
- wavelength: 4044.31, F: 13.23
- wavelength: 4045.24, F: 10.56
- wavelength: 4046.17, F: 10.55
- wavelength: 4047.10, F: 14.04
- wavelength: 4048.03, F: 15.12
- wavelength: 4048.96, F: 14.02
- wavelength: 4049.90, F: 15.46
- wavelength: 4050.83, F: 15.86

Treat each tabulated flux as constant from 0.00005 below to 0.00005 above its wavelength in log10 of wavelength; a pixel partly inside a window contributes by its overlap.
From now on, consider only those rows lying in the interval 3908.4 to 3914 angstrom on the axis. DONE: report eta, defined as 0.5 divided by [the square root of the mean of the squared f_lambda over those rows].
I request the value 0.040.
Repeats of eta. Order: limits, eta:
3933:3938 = 0.134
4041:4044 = 0.034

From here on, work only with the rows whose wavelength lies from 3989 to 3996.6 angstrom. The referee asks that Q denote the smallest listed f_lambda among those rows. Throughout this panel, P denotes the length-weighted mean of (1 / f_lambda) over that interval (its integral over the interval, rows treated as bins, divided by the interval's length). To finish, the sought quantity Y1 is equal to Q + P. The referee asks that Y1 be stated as 14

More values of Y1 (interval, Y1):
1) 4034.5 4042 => 13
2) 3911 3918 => 12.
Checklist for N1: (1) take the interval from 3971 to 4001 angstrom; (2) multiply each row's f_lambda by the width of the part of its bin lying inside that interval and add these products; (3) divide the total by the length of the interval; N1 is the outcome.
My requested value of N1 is 12.6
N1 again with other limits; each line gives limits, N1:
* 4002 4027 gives 14.6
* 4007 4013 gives 14.8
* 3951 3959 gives 11.5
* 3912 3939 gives 8.2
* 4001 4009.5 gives 14.4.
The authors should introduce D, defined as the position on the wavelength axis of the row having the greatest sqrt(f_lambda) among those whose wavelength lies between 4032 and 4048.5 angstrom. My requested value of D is 4037.79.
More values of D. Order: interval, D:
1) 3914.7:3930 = 3915.11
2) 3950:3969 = 3959.53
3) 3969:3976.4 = 3975.98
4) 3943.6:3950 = 3946.79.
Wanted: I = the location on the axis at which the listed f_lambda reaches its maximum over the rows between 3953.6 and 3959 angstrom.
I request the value 3957.71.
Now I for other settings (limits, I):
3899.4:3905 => 3900.71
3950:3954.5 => 3950.43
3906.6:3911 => 3908.80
